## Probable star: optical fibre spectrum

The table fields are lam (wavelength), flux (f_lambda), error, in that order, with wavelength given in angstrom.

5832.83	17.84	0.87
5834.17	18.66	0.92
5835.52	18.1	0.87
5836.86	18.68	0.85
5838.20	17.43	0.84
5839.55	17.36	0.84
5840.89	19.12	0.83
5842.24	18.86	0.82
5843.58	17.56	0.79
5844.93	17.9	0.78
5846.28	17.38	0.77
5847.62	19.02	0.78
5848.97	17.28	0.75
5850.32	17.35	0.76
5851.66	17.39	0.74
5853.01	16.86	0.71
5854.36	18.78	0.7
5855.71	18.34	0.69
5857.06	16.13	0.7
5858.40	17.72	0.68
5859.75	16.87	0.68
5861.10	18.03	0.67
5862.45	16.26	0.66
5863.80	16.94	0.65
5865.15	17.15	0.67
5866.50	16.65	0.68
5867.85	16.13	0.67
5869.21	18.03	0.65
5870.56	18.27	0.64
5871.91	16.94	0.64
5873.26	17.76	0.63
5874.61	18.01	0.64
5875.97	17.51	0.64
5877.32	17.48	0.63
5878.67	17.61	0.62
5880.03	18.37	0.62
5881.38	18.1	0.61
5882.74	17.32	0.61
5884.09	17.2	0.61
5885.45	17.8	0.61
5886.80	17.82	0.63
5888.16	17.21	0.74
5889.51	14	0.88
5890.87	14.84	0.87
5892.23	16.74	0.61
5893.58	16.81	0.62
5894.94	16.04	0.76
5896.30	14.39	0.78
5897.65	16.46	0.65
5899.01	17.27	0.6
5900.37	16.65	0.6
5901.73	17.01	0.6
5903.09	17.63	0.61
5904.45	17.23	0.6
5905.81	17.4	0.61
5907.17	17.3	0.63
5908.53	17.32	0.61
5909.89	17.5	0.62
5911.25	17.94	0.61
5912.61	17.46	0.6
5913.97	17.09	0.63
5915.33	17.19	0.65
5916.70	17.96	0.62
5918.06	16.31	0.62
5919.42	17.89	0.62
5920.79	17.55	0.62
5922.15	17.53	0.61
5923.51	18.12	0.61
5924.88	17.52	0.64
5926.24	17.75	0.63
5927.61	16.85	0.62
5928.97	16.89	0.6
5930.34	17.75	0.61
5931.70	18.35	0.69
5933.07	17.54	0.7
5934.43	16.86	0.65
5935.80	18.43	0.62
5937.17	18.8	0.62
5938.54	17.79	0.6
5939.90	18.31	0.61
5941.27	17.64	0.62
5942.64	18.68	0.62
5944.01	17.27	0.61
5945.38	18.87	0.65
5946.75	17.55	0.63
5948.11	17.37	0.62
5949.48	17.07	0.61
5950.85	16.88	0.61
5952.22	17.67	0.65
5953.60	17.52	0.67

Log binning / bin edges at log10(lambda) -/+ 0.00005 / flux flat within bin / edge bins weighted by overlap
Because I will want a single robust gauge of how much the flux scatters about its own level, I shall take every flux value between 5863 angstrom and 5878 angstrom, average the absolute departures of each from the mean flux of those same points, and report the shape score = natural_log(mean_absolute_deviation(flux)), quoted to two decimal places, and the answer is -0.62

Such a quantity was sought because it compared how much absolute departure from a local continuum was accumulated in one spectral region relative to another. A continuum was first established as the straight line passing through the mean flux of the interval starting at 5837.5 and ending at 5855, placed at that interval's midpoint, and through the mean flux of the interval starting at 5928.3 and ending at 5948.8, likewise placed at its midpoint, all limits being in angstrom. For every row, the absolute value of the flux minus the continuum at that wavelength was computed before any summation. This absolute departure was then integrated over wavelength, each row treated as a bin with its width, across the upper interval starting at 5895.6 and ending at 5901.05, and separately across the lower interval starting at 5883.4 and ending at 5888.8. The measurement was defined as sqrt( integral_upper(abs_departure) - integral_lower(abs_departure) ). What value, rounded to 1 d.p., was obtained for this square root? 2.7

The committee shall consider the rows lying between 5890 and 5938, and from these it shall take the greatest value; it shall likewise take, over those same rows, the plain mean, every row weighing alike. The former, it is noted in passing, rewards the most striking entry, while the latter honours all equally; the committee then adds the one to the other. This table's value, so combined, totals 36.0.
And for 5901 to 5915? 35.3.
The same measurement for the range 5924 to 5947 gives 36.7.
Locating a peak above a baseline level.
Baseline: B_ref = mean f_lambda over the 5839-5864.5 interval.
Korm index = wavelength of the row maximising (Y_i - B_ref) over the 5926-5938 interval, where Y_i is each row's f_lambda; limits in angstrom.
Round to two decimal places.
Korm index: 5937.17 angstrom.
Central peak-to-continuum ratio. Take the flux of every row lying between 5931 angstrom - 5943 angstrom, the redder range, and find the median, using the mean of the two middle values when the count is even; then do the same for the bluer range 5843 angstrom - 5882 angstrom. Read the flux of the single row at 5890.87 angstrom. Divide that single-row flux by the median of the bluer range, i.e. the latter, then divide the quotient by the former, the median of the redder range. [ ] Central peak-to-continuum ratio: 0.0463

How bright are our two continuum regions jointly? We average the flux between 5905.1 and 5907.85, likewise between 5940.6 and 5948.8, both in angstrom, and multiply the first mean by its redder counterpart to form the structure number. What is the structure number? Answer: 311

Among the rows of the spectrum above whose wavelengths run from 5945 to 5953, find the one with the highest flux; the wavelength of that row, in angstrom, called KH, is 5945.38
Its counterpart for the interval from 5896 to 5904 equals 5903.09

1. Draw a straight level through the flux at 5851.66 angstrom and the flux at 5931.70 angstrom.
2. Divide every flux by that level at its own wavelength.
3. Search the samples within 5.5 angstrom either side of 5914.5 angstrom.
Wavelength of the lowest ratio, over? 5918.06 angstrom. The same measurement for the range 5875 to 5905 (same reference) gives 5889.51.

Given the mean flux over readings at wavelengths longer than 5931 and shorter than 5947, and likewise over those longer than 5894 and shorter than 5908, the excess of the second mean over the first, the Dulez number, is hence -1.3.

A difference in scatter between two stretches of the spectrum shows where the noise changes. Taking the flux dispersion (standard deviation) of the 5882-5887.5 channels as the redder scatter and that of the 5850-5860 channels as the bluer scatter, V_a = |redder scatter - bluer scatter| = 0.5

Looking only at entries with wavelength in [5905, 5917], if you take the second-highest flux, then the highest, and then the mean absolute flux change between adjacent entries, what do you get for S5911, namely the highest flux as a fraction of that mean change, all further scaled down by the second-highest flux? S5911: 3.3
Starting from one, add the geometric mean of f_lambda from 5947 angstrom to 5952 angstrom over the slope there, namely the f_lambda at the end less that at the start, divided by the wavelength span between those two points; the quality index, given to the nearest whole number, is -95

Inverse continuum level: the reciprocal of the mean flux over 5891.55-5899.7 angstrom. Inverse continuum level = 0.0614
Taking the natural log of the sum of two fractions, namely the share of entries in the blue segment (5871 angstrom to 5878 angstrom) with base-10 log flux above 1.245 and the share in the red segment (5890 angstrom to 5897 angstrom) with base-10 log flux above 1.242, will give -0.9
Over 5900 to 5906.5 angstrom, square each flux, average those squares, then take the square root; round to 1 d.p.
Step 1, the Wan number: 17.2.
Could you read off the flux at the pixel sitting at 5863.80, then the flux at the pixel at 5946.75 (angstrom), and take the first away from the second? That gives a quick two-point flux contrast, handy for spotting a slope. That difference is 0.61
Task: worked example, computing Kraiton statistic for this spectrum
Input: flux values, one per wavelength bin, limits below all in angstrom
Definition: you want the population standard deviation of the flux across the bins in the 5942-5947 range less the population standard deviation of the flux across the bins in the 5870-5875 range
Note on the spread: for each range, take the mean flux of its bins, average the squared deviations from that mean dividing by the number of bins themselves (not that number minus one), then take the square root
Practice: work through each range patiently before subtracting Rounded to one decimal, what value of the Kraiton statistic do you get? 0.2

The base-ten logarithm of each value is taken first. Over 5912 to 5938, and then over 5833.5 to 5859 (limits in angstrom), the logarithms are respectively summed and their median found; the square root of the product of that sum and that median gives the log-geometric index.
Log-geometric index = 5.43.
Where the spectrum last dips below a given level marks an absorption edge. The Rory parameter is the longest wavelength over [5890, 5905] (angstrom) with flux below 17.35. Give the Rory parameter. 5904.45 angstrom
